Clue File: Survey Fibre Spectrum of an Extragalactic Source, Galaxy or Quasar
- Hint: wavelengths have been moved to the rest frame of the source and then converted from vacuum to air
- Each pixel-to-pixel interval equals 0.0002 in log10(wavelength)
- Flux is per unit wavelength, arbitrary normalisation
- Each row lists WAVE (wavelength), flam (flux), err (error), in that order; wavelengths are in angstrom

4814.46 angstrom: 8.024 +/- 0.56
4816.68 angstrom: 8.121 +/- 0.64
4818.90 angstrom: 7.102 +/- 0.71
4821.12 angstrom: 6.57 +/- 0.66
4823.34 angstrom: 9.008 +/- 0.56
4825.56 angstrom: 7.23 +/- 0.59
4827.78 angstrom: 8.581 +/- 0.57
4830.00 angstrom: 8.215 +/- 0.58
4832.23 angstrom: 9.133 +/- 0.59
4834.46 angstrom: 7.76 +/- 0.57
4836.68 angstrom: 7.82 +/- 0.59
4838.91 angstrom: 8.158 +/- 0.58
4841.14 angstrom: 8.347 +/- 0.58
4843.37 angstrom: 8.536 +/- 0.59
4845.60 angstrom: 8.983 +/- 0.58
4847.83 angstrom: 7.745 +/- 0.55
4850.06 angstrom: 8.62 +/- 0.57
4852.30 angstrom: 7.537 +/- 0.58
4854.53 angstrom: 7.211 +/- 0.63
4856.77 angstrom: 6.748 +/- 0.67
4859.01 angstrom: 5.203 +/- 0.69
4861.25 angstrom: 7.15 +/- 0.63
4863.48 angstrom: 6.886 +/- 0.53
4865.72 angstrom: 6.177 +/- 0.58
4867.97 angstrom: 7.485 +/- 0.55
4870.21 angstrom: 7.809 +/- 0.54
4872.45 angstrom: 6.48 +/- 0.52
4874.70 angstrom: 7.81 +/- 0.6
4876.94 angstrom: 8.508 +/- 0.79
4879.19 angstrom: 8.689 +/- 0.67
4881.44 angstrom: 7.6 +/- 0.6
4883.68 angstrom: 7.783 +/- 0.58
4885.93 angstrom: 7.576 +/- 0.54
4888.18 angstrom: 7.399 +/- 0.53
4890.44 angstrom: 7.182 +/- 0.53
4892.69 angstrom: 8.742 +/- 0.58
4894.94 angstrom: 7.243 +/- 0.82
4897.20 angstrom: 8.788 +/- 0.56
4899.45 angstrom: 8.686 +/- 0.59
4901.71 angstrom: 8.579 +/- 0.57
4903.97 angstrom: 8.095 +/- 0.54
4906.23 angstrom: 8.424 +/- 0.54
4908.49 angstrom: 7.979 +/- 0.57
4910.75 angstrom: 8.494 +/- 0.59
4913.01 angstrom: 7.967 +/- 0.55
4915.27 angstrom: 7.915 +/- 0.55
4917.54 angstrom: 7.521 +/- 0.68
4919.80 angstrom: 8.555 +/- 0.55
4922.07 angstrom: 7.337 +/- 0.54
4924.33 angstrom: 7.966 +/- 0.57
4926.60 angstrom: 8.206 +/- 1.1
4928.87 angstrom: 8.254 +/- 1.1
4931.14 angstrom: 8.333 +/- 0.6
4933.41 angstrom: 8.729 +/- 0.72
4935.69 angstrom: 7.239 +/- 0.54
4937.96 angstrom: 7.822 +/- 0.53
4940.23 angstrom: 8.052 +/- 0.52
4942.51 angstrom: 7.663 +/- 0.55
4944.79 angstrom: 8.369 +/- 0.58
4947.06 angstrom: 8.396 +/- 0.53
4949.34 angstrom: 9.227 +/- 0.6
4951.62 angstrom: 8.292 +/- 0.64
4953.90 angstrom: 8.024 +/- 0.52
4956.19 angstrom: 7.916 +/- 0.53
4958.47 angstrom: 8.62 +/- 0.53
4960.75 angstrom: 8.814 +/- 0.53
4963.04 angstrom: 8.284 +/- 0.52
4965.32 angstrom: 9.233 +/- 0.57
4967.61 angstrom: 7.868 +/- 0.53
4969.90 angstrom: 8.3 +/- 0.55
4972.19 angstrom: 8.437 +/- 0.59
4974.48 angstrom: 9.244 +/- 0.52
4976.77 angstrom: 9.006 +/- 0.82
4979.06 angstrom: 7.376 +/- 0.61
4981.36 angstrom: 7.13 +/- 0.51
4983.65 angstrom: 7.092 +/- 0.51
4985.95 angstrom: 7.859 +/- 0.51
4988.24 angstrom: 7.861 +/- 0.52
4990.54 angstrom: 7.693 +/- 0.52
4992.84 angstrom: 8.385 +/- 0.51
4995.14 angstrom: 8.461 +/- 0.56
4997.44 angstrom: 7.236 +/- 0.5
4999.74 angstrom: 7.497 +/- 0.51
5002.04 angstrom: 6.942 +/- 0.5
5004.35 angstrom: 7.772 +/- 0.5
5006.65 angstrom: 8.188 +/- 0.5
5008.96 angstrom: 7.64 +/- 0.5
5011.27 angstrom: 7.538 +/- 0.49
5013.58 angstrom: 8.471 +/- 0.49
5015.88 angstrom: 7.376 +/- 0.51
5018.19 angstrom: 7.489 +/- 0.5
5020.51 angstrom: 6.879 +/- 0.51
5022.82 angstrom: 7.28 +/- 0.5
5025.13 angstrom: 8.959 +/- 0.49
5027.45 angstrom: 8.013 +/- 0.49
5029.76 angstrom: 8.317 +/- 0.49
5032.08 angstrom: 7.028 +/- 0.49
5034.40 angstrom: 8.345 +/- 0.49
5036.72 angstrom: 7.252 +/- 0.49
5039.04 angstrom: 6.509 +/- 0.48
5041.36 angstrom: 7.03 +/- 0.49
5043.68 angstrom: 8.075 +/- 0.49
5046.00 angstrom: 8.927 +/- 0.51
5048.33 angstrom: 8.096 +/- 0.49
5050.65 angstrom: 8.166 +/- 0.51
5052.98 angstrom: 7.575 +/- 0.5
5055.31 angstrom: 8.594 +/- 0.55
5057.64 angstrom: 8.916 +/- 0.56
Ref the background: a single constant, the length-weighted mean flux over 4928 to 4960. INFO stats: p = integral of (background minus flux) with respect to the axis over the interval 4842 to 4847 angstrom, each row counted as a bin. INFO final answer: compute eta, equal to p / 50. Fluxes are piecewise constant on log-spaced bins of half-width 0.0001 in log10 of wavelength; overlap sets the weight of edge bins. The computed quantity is -0.05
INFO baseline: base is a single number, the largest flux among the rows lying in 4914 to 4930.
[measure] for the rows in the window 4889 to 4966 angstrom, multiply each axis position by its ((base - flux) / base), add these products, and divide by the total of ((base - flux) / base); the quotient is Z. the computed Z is 4919.6 angstrom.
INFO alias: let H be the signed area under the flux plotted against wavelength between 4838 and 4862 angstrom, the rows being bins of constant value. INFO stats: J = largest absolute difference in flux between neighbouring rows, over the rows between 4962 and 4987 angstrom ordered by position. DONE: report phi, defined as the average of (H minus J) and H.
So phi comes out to 183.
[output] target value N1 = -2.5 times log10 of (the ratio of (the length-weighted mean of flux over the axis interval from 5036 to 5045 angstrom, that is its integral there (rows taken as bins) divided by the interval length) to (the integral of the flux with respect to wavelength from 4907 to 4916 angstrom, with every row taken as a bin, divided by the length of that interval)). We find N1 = 0.12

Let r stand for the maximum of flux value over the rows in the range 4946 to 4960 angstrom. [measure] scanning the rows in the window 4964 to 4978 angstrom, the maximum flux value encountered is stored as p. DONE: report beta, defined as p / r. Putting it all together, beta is 1.00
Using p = 9.244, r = 9.227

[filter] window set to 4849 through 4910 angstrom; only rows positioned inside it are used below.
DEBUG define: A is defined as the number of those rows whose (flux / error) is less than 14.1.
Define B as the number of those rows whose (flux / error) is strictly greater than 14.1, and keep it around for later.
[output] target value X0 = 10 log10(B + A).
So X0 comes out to 14.3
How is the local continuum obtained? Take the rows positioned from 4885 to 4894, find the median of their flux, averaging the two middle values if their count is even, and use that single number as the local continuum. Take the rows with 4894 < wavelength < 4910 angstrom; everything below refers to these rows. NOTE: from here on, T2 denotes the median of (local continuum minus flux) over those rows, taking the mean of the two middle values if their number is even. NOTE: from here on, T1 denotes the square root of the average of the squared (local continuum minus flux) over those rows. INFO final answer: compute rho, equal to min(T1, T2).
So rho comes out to -0.9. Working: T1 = 0.92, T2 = -0.9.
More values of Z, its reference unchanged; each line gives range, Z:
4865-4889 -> 4875.0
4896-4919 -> 4914.3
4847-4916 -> 4872.2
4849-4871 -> 4860.9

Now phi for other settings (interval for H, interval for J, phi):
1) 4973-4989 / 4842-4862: 126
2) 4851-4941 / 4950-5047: 697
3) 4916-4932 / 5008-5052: 127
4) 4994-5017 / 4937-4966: 177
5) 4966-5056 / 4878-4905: 705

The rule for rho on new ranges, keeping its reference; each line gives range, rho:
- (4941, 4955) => -0.8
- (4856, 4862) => 0.7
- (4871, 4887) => -0.3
